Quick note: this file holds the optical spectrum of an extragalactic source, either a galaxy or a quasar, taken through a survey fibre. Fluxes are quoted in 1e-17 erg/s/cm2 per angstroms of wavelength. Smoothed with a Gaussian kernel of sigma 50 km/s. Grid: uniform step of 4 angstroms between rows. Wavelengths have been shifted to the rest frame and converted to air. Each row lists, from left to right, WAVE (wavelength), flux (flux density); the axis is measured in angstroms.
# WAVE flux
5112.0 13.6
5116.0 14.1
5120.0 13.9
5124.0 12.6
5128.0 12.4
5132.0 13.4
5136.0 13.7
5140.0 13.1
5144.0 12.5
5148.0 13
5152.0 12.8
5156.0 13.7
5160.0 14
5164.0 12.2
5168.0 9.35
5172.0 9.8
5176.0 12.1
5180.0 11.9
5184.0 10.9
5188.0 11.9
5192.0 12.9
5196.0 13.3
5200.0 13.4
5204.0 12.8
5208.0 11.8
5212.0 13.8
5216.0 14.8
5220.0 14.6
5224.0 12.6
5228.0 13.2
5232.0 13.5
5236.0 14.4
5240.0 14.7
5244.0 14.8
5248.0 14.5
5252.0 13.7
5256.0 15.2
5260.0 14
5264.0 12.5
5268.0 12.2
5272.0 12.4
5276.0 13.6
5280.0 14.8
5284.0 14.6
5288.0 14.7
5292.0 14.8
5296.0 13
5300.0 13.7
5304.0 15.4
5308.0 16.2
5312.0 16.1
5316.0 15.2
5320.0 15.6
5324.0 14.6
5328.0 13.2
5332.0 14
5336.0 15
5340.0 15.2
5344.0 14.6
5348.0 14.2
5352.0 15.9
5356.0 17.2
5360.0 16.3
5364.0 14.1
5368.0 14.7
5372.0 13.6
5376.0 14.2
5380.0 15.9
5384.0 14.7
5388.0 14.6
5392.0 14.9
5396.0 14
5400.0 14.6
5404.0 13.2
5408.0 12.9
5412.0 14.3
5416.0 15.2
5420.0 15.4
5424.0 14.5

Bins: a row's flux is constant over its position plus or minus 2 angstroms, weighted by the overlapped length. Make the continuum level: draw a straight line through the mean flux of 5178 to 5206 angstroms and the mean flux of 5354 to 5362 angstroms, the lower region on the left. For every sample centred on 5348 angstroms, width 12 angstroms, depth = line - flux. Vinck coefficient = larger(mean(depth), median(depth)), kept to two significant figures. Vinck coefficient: 1.8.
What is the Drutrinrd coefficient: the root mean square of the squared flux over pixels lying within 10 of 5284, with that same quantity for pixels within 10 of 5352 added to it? 459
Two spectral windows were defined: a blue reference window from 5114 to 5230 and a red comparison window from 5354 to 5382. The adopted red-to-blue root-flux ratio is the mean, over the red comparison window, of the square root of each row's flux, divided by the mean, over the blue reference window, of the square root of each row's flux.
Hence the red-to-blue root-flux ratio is 1.09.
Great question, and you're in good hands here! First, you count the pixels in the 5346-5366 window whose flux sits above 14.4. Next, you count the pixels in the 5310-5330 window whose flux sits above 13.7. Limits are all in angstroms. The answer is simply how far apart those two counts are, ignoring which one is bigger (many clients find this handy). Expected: 1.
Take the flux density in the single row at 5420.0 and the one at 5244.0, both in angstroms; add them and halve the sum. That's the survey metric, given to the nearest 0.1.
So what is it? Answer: 15.1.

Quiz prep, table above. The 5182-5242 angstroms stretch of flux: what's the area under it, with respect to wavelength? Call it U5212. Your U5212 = 794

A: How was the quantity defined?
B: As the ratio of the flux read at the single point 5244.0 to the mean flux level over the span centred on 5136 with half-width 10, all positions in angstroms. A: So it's 1.14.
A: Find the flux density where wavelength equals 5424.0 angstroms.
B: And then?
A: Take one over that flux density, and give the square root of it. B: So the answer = 0.263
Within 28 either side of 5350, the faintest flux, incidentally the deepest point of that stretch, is 13.2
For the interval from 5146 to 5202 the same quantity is 9.35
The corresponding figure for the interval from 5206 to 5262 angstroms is 11.8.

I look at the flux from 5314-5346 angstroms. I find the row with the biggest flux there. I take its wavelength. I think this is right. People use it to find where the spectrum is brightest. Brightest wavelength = 5320.0 angstroms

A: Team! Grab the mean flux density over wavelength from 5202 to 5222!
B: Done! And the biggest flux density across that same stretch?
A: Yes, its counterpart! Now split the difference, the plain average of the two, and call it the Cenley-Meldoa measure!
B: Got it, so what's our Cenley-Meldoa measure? 14.2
